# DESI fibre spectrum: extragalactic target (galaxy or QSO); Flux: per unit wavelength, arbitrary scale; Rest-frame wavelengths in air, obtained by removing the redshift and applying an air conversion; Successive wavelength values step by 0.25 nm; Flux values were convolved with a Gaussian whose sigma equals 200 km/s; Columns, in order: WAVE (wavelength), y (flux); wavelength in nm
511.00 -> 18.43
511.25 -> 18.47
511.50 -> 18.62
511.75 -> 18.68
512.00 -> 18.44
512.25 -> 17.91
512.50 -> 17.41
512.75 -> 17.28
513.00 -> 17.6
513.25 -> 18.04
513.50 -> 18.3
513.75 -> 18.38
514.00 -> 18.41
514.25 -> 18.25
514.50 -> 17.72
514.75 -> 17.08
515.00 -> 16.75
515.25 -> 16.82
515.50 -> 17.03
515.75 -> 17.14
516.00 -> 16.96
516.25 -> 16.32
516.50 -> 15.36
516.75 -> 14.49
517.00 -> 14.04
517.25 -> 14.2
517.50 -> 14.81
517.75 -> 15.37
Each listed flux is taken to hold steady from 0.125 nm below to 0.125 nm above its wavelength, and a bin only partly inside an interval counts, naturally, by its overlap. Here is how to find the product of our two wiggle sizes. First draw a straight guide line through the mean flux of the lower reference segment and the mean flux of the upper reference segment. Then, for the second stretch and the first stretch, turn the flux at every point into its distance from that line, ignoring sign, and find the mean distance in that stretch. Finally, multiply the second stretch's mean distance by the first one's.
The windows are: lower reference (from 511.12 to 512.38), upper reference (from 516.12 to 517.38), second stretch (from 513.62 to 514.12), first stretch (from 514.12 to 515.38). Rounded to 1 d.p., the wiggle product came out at 1.5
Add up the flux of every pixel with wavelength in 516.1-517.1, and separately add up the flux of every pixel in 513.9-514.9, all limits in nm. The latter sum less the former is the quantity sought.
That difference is 11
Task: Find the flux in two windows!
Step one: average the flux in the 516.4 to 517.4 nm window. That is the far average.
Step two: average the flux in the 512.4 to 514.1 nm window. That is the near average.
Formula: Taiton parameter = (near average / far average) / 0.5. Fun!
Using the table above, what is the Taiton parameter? 2.47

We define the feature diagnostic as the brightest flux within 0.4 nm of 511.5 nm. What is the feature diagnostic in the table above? 18.68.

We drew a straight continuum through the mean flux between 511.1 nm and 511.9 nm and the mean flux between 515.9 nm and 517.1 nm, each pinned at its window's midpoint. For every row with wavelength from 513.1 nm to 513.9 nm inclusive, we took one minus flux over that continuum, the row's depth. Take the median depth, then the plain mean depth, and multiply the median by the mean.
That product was 0.0030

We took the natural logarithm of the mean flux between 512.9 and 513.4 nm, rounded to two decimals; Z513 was 2.88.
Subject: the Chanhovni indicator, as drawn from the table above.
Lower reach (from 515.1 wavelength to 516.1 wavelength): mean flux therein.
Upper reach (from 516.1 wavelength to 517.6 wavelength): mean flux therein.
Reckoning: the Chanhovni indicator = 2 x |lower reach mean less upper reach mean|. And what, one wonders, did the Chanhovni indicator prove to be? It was 4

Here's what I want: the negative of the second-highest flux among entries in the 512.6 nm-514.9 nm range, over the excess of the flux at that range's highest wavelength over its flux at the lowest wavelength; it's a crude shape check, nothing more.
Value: 92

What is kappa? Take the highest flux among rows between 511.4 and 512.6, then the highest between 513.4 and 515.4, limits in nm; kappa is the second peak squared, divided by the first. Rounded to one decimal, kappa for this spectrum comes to 18.1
